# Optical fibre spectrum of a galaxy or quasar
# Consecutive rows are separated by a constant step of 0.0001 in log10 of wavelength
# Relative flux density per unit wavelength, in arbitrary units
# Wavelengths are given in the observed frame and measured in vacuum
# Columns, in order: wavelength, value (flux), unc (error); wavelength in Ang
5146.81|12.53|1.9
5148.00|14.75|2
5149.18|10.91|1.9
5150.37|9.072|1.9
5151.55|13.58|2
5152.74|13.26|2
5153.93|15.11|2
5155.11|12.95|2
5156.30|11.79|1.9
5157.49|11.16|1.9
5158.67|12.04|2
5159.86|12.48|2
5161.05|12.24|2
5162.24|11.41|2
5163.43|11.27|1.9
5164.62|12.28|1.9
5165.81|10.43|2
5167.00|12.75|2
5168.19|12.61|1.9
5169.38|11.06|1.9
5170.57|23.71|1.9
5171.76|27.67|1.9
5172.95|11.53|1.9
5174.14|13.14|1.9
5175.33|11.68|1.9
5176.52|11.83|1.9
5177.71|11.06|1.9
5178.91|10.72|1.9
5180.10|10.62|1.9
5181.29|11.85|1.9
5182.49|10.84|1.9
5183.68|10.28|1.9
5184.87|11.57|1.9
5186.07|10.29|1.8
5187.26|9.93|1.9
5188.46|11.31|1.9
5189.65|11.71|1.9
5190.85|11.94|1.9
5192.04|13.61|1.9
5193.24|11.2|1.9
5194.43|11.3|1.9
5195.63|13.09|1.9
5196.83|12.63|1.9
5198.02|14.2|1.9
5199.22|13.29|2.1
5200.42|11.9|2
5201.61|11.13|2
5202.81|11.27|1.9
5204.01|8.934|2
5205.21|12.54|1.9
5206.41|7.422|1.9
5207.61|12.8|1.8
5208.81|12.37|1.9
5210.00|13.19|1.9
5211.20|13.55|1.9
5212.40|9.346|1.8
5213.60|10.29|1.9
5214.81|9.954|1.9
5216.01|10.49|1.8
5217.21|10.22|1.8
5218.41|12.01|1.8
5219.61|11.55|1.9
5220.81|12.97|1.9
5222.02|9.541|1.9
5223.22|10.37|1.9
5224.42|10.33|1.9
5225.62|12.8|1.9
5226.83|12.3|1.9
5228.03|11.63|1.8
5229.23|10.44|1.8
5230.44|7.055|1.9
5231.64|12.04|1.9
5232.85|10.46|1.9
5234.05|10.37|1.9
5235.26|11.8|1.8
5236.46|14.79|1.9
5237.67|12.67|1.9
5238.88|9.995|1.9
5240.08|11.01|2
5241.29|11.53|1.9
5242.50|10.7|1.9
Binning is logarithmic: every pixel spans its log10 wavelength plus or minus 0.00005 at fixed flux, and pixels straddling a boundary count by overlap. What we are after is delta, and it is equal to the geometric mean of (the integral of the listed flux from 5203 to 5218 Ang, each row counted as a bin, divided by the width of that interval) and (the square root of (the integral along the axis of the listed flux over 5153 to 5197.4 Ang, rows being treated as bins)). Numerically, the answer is 16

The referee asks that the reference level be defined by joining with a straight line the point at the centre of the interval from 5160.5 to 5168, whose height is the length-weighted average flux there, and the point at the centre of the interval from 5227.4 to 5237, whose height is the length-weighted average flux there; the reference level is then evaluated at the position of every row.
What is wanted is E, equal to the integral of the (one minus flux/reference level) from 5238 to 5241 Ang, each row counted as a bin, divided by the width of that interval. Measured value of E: 0.02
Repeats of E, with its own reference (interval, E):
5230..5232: 0.15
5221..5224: 0.07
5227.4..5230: 0.03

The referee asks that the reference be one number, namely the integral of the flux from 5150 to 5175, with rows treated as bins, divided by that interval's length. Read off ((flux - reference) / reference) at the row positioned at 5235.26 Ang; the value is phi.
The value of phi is -0.12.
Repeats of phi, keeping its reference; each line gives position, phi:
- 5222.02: -0.29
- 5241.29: -0.14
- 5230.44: -0.47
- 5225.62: -0.05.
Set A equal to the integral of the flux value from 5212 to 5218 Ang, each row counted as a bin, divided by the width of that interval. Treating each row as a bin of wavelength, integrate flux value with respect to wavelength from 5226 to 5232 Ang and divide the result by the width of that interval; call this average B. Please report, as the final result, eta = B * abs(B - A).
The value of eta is 6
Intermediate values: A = 10.1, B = 10.7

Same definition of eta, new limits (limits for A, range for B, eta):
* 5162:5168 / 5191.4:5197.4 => 8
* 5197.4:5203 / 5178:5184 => 17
